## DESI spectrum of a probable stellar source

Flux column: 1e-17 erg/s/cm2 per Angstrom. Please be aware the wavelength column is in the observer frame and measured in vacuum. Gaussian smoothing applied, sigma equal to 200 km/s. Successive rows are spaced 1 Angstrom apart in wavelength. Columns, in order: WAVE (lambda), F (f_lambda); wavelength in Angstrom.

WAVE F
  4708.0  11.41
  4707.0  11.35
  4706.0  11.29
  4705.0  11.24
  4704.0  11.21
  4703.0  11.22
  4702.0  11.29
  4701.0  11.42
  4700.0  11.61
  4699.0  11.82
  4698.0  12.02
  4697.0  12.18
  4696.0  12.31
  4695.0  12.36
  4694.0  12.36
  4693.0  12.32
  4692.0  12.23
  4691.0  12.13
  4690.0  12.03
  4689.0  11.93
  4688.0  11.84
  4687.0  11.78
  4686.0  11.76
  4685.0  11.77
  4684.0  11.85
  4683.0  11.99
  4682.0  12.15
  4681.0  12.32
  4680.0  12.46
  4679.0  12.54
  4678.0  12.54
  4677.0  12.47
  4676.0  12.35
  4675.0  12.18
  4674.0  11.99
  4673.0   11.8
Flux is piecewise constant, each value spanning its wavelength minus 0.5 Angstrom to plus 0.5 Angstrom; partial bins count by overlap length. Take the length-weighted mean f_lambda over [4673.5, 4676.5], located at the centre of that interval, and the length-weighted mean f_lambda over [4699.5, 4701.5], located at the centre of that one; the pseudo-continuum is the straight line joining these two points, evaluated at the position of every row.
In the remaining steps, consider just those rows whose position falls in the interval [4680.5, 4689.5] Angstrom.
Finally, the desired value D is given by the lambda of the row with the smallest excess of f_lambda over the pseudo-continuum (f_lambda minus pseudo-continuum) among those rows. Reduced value 4685.0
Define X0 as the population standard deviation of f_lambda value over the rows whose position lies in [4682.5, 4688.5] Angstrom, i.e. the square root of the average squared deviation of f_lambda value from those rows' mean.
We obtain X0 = 0.079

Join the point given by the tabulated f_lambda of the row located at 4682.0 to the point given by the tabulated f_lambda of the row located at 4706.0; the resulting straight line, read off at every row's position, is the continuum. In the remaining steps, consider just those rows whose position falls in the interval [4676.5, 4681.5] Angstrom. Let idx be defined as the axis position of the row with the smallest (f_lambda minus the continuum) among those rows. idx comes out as 4681.0 Angstrom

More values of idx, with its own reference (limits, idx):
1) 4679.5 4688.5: 4685.0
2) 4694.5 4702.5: 4702.0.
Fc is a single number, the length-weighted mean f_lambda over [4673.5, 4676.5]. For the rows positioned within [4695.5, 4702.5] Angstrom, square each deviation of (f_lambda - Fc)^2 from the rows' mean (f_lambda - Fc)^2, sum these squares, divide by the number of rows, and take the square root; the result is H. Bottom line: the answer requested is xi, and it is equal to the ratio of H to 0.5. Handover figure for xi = 0.570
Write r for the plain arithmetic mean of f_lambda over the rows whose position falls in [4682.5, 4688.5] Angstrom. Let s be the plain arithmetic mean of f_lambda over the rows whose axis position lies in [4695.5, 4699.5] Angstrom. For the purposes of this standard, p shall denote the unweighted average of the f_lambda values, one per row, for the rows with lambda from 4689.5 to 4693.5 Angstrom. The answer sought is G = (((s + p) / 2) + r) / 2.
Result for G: 11.98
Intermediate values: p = 12.2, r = 11.8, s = 12.1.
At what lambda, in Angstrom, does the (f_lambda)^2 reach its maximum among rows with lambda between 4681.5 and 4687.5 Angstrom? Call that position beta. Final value 4682.0 Angstrom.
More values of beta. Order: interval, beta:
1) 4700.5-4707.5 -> 4701.0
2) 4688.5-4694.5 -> 4694.0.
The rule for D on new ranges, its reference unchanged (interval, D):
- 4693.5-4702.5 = 4702.0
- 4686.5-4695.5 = 4687.0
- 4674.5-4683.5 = 4675.0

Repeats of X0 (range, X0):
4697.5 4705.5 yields 0.288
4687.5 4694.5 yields 0.182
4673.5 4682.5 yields 0.181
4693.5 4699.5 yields 0.199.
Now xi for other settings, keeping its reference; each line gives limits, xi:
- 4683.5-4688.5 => 0.055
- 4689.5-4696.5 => 0.025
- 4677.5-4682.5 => 0.111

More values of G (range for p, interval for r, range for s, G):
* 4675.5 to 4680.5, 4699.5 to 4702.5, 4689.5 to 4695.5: 11.90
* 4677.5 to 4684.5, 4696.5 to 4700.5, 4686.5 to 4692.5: 12.02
